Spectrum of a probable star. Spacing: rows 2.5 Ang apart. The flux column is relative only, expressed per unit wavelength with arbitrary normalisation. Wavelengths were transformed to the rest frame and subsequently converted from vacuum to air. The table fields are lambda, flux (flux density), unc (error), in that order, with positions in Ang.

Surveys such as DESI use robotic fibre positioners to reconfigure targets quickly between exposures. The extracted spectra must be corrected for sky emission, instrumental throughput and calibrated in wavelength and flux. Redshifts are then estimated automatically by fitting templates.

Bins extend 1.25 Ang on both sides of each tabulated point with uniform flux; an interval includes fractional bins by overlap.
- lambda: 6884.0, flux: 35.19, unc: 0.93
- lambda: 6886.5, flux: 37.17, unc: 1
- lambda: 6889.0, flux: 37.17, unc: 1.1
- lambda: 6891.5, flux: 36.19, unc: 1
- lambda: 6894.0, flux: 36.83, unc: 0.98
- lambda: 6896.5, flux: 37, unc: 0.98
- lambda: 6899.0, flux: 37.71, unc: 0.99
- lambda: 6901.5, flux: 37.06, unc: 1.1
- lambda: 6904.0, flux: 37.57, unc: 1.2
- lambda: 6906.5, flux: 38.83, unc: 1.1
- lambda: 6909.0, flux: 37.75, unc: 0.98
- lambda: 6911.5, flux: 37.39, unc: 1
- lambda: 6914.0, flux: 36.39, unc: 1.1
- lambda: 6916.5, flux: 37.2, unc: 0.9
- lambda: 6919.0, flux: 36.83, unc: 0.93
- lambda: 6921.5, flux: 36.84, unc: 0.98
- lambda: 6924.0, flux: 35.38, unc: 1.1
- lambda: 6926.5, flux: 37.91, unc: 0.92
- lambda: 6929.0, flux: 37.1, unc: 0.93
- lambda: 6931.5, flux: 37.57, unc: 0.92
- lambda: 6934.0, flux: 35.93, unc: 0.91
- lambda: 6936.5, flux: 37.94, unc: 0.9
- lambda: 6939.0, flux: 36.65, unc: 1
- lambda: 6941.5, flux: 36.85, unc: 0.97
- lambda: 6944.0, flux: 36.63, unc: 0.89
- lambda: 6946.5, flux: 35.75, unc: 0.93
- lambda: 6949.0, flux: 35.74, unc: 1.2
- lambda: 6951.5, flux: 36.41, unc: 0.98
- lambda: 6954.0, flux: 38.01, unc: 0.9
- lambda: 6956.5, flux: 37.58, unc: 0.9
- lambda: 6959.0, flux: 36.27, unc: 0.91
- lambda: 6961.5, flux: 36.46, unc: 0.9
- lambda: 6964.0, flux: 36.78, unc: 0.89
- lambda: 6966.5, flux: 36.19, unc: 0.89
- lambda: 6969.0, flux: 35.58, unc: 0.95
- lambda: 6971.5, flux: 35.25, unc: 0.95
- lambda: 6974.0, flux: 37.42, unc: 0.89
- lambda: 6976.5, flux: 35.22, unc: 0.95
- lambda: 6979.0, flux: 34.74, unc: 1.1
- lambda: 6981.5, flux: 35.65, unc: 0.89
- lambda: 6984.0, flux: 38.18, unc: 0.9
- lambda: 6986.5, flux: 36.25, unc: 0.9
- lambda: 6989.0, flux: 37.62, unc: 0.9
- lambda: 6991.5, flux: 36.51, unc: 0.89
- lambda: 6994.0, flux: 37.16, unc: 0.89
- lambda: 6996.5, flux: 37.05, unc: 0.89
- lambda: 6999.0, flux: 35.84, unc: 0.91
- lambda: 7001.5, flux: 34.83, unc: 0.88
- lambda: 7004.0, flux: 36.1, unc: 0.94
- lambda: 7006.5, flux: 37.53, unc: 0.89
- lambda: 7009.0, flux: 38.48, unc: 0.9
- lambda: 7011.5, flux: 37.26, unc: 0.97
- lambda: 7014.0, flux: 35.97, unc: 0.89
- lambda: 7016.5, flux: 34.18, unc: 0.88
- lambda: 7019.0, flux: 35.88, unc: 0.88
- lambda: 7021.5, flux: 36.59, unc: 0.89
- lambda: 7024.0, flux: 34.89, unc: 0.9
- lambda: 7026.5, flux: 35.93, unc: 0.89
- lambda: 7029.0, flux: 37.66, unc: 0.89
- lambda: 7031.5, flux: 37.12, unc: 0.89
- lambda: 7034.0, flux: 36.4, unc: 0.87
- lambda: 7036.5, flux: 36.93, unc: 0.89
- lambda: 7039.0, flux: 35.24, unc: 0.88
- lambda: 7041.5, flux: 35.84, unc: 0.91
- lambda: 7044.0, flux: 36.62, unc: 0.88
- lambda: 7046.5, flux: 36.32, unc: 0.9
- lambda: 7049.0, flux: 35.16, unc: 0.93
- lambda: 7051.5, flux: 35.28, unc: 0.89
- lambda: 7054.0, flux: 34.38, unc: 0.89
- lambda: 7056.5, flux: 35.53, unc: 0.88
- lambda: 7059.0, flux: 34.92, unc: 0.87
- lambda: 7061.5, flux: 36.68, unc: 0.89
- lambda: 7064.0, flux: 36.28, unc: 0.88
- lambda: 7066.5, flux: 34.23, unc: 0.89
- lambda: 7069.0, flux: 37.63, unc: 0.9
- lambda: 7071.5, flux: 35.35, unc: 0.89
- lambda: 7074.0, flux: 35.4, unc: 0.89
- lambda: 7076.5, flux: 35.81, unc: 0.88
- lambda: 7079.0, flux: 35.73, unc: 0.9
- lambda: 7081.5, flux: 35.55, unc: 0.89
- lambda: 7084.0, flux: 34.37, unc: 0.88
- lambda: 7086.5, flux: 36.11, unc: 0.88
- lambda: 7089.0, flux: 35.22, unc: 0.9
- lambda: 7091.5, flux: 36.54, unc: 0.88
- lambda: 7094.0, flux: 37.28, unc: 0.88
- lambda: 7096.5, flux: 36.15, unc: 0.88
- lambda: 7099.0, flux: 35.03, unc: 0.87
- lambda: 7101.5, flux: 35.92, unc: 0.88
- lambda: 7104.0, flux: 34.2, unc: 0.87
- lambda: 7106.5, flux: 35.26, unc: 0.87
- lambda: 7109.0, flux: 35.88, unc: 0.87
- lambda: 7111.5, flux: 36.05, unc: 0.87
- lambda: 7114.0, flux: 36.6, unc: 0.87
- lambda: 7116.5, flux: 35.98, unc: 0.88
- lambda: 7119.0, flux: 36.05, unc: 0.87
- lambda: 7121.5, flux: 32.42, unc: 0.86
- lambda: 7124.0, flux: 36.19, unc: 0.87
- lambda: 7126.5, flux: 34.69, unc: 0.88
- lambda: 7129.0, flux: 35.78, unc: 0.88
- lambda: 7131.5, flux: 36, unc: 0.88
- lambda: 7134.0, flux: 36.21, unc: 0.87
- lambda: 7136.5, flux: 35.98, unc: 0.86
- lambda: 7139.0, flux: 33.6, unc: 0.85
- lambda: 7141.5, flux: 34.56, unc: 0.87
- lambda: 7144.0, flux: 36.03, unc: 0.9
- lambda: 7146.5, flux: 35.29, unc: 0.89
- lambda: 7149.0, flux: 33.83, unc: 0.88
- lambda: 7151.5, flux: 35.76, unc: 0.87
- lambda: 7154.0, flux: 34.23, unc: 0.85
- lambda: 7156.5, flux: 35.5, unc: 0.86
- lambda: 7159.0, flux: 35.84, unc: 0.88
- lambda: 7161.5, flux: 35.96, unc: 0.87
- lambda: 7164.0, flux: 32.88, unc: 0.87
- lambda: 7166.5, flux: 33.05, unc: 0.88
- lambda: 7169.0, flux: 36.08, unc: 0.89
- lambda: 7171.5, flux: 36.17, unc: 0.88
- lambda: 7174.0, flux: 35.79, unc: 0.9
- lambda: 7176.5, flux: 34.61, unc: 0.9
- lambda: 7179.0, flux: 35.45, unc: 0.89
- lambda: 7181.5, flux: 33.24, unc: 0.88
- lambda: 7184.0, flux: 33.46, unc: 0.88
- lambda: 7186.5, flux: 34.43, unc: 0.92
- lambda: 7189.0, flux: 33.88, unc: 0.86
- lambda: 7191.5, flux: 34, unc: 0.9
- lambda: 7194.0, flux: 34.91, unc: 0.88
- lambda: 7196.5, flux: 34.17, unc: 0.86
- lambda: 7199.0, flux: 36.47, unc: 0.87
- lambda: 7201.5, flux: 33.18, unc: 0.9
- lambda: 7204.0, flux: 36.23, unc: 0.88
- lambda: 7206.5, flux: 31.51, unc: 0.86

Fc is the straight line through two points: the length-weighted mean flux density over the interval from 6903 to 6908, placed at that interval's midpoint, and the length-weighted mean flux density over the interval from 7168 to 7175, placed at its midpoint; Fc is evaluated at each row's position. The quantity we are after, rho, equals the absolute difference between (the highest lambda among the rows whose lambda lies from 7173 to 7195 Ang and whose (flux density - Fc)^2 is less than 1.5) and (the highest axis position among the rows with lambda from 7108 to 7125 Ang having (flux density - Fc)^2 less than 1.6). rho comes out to 70.0 Ang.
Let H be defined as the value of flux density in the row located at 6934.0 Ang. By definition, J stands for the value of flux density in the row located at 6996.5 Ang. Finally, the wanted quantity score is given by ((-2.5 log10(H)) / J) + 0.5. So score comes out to 0.395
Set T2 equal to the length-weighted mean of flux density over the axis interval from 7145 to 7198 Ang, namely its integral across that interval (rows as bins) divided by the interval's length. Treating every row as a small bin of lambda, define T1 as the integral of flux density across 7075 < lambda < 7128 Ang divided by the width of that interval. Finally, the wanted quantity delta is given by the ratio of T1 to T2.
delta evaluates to 1.02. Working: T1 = 35.6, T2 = 34.7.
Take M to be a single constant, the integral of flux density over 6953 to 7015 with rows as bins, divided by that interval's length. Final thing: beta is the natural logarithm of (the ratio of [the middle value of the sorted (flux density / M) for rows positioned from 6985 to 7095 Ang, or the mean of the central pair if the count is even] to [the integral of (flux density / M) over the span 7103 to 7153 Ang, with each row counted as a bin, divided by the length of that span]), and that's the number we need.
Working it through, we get 0.020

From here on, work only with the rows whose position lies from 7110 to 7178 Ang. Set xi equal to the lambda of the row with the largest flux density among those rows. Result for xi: 7114.0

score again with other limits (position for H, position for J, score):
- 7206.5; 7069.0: 0.400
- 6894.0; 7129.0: 0.391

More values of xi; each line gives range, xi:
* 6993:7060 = 7009.0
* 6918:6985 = 6984.0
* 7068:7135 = 7069.0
